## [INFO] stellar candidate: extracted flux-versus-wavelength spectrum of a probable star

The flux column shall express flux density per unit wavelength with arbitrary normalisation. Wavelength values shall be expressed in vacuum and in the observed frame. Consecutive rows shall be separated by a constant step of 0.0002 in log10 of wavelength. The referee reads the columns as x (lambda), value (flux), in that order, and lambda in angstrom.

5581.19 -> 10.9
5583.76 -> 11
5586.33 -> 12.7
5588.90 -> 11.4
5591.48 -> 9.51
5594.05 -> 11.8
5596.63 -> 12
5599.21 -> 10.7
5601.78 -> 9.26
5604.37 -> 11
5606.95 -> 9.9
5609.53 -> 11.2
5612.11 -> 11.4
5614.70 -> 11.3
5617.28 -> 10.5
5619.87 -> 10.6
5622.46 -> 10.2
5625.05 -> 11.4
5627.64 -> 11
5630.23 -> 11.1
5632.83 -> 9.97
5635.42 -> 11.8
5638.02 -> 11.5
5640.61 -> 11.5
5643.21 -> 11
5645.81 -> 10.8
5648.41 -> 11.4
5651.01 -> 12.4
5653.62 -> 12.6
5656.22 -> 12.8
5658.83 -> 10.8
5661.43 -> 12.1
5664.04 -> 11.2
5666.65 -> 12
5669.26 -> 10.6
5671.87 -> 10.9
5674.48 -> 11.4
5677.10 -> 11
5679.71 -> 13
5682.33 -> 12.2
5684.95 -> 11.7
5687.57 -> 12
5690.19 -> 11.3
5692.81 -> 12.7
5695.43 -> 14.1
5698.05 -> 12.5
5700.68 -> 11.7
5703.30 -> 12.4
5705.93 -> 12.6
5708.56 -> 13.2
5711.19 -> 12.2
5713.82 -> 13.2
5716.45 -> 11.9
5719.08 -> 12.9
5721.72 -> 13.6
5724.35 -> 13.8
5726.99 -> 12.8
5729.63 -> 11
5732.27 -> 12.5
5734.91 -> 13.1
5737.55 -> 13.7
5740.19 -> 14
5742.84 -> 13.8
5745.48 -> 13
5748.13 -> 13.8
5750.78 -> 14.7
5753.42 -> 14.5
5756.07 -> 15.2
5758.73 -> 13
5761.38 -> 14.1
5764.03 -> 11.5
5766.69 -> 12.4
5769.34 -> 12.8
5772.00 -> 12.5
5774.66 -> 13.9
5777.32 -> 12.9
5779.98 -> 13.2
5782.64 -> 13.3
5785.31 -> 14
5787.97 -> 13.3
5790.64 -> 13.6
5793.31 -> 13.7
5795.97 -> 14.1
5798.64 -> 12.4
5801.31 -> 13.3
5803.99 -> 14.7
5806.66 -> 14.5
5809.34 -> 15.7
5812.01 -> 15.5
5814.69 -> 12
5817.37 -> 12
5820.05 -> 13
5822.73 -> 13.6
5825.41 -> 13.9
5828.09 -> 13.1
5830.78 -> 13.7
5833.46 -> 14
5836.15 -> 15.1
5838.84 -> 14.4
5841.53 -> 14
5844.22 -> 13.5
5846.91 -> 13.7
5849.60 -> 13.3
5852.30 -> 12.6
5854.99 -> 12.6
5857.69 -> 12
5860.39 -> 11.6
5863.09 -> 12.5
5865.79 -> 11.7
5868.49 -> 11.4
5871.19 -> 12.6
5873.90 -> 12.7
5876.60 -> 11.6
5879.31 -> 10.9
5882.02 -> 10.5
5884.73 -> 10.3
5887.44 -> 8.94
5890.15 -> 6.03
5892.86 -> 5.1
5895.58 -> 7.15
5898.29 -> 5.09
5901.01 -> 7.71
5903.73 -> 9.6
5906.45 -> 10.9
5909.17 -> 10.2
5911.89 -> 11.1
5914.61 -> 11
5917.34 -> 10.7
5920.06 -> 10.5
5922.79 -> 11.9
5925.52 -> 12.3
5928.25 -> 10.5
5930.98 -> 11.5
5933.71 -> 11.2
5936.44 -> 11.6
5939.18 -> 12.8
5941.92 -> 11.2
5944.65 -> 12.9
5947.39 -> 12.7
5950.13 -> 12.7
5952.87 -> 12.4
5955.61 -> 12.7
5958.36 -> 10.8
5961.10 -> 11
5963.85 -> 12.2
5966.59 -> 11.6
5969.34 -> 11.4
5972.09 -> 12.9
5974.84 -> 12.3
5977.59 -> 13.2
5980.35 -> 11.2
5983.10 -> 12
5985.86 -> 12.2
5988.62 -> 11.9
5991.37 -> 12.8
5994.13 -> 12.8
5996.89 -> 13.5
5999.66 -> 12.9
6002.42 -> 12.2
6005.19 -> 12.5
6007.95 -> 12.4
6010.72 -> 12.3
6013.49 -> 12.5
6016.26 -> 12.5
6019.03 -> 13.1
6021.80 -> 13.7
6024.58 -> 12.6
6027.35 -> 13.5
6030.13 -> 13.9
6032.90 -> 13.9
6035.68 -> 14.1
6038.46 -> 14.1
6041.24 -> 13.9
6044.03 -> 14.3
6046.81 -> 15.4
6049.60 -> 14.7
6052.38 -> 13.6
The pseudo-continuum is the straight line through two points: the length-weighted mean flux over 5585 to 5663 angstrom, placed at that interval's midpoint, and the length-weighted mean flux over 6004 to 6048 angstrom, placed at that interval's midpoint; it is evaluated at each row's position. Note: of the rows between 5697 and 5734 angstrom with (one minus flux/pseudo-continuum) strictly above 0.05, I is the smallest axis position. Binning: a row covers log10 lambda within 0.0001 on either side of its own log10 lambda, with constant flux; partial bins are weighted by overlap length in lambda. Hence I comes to 5729.63 angstrom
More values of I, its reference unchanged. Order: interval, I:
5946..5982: 5958.36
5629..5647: 5632.83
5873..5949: 5876.60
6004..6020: 6005.19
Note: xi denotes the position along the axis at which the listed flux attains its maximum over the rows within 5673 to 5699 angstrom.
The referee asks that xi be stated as 5695.43 angstrom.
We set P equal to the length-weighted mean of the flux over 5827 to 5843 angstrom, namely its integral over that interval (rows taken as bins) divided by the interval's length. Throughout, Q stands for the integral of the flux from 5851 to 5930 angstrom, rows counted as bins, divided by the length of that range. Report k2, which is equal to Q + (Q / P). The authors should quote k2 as 11.1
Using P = 14.1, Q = 10.4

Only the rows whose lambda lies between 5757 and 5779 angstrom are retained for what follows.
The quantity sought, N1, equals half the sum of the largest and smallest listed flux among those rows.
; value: 12.8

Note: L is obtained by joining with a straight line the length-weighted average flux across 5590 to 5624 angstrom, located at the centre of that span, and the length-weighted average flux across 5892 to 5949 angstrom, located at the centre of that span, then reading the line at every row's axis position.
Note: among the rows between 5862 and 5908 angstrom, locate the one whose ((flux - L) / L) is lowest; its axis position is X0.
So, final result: 5898.29 angstrom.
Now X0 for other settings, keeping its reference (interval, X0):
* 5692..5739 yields 5729.63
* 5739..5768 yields 5764.03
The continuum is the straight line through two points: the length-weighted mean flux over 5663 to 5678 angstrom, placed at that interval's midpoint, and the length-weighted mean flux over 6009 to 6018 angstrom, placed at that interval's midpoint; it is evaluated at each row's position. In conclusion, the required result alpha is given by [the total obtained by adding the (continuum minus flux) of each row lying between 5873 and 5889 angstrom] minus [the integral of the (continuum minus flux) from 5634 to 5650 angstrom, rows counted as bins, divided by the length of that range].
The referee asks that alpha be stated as 7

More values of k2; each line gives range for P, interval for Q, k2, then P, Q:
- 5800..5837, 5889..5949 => 10.9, 13.8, 10.2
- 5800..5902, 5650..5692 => 12.7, 12.0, 11.8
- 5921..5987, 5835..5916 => 11.9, 12.0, 11.0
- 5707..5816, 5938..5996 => 13.1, 13.4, 12.2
